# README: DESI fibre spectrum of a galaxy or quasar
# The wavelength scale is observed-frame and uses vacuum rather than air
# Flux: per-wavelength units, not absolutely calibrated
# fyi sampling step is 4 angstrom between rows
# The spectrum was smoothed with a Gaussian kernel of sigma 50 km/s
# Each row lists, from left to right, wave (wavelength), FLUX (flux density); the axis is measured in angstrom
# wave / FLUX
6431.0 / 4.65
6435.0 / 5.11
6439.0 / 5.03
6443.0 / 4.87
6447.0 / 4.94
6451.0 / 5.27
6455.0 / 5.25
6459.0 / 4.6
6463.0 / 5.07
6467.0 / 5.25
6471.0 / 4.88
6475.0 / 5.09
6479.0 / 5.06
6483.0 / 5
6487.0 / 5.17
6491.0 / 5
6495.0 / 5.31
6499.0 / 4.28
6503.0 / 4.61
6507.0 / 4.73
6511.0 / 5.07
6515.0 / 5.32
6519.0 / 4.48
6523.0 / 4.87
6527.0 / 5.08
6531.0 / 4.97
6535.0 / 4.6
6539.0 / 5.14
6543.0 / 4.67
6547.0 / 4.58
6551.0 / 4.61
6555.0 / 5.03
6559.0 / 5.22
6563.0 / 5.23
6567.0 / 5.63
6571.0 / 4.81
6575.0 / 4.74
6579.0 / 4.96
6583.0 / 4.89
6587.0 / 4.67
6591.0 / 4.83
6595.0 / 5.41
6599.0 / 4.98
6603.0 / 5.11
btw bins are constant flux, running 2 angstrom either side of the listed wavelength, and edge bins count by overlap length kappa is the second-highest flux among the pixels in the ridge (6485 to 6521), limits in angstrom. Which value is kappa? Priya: 5.31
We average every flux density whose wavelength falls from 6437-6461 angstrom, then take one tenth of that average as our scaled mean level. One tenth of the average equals 0.499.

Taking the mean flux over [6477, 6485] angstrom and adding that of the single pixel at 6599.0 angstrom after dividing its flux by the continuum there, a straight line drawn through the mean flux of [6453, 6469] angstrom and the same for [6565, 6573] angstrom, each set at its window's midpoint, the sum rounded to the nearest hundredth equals 5.98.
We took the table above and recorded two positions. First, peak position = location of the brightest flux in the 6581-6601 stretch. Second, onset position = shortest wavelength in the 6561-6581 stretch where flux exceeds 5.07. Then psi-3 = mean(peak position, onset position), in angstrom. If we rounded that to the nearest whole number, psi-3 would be 6579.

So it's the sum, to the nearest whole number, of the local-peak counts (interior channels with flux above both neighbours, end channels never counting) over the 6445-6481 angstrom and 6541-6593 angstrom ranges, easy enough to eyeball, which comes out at 5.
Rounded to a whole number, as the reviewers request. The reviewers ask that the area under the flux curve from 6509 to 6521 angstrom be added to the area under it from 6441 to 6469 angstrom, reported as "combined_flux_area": 200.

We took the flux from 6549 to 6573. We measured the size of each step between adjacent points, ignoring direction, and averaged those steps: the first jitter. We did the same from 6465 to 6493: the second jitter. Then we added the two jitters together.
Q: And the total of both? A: 0.54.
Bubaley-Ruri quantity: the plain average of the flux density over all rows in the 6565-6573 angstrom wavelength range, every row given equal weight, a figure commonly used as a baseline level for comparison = 5.22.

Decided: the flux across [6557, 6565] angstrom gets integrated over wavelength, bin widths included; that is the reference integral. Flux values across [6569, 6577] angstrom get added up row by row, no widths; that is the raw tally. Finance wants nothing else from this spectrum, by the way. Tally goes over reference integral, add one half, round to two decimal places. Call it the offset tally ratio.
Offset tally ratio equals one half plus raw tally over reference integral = 0.73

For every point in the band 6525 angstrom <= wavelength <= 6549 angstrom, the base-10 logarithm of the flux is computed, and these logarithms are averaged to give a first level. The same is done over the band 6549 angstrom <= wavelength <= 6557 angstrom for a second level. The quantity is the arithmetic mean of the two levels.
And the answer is 0.683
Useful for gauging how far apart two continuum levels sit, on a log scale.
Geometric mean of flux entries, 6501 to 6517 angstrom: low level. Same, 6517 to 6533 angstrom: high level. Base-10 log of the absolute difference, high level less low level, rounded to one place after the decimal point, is -1.1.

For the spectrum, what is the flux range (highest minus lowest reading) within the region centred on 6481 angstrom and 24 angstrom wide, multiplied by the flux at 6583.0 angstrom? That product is 1.4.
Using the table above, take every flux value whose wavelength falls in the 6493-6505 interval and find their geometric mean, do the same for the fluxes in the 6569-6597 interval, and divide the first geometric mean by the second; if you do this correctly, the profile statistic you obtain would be 0.96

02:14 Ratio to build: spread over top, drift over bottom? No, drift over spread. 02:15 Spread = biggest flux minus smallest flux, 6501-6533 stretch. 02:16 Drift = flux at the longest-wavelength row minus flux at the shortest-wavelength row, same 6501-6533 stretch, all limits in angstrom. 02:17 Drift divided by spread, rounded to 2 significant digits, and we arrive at 0.43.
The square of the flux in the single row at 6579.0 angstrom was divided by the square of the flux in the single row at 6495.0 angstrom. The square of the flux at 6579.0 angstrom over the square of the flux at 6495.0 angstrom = 0.87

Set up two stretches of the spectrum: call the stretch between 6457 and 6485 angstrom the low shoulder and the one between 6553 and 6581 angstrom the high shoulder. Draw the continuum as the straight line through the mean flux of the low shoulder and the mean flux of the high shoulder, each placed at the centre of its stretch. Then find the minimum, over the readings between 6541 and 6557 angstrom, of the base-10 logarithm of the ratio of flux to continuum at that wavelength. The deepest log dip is -0.04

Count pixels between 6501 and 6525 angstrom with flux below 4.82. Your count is 3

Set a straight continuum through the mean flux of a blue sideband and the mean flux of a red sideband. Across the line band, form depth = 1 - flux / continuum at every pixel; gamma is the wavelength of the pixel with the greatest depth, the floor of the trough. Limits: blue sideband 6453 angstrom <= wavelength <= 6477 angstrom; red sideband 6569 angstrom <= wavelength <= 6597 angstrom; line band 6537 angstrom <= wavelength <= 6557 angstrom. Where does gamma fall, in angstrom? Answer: 6547.0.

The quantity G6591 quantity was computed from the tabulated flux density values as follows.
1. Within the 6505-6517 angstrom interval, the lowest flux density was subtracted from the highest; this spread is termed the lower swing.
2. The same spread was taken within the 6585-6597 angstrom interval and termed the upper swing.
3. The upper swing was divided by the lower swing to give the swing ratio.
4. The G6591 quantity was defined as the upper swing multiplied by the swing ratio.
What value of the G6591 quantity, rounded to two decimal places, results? 0.93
